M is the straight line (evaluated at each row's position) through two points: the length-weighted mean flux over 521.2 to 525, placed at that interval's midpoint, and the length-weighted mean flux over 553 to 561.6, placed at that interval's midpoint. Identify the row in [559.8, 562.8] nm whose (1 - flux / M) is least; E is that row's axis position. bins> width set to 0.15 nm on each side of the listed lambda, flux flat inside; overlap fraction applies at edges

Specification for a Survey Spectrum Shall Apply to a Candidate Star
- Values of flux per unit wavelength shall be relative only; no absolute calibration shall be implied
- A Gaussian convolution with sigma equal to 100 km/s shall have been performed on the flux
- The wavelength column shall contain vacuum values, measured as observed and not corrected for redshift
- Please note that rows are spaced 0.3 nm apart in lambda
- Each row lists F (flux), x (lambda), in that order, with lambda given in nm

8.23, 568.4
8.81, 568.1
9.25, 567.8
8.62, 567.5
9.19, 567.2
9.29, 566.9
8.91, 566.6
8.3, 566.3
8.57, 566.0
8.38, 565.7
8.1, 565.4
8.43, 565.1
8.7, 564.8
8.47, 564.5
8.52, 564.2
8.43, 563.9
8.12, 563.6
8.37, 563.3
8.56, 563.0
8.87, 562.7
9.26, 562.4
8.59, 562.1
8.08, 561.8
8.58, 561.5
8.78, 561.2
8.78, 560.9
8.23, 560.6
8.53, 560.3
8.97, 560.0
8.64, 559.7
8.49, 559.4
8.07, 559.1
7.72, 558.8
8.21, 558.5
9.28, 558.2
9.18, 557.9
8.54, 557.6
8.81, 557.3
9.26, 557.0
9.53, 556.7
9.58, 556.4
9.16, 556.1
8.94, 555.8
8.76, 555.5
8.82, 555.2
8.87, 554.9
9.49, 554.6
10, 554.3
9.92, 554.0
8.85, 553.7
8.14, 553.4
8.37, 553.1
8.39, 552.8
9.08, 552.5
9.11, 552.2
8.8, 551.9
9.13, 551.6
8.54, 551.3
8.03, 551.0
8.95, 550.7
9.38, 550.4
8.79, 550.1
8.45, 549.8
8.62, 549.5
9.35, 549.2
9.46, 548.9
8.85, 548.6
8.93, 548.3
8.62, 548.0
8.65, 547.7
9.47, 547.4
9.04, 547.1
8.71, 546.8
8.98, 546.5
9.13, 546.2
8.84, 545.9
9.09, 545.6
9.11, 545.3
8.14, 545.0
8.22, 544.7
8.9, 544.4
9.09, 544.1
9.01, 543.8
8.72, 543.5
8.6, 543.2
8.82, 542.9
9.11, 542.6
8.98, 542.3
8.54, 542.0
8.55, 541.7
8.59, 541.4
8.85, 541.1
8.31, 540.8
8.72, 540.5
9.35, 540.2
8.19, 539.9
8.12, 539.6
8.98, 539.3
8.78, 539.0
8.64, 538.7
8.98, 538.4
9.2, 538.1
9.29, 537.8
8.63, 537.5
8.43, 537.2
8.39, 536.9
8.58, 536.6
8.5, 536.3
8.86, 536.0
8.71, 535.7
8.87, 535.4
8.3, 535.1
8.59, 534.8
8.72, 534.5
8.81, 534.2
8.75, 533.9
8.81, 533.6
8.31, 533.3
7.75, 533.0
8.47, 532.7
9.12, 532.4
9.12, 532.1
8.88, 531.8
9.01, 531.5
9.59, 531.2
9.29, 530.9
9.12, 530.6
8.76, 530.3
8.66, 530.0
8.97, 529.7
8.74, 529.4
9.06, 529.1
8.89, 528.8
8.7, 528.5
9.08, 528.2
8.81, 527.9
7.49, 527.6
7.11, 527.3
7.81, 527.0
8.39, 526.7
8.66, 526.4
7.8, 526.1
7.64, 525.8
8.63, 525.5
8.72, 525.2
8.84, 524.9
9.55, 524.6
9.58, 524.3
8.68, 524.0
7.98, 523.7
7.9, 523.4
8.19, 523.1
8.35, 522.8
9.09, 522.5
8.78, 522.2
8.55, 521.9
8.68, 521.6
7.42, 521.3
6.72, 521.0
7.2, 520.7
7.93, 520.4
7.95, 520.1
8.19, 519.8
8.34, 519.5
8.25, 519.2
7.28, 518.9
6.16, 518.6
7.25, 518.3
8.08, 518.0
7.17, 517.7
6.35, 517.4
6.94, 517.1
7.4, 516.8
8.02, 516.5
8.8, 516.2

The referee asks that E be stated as 562.4 nm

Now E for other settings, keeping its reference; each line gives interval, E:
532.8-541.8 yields 540.2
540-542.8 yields 540.2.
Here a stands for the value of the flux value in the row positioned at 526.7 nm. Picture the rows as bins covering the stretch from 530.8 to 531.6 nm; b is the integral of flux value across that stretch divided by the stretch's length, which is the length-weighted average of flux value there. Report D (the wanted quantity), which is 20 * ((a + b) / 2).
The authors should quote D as 177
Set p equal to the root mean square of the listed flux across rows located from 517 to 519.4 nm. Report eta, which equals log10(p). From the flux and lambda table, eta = 0.86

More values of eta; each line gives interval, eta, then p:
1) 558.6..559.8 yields 0.92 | 8.2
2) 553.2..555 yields 0.97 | 9.2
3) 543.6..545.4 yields 0.94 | 8.8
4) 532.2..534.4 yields 0.93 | 8.6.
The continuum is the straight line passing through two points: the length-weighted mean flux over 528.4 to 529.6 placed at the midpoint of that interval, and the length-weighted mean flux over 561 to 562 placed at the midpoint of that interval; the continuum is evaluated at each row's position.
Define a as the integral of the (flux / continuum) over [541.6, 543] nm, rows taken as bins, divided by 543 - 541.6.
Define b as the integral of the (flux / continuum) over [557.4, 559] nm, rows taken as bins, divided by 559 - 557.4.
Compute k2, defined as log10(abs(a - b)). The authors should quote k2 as -2.20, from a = 1.01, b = 1.00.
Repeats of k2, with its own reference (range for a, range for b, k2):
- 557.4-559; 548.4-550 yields -1.51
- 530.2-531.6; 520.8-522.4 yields -0.86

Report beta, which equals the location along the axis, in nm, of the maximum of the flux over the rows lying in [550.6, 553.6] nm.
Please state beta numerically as 551.6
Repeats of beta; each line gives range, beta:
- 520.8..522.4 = 522.2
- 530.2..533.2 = 531.2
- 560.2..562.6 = 562.4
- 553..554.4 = 554.3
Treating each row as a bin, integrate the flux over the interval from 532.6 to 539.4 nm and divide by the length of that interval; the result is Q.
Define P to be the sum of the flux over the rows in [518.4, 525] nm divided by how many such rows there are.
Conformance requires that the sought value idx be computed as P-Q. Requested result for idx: -0.50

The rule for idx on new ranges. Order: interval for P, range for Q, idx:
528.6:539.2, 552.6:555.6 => -0.18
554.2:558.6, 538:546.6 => 0.32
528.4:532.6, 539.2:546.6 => 0.24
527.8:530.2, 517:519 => 1.83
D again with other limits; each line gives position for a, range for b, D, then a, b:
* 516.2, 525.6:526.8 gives 169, 8.8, 8.1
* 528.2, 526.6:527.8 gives 168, 9.08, 7.7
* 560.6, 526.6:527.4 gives 160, 8.23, 7.8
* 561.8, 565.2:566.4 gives 164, 8.08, 8.3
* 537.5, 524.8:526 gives 170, 8.63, 8.4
